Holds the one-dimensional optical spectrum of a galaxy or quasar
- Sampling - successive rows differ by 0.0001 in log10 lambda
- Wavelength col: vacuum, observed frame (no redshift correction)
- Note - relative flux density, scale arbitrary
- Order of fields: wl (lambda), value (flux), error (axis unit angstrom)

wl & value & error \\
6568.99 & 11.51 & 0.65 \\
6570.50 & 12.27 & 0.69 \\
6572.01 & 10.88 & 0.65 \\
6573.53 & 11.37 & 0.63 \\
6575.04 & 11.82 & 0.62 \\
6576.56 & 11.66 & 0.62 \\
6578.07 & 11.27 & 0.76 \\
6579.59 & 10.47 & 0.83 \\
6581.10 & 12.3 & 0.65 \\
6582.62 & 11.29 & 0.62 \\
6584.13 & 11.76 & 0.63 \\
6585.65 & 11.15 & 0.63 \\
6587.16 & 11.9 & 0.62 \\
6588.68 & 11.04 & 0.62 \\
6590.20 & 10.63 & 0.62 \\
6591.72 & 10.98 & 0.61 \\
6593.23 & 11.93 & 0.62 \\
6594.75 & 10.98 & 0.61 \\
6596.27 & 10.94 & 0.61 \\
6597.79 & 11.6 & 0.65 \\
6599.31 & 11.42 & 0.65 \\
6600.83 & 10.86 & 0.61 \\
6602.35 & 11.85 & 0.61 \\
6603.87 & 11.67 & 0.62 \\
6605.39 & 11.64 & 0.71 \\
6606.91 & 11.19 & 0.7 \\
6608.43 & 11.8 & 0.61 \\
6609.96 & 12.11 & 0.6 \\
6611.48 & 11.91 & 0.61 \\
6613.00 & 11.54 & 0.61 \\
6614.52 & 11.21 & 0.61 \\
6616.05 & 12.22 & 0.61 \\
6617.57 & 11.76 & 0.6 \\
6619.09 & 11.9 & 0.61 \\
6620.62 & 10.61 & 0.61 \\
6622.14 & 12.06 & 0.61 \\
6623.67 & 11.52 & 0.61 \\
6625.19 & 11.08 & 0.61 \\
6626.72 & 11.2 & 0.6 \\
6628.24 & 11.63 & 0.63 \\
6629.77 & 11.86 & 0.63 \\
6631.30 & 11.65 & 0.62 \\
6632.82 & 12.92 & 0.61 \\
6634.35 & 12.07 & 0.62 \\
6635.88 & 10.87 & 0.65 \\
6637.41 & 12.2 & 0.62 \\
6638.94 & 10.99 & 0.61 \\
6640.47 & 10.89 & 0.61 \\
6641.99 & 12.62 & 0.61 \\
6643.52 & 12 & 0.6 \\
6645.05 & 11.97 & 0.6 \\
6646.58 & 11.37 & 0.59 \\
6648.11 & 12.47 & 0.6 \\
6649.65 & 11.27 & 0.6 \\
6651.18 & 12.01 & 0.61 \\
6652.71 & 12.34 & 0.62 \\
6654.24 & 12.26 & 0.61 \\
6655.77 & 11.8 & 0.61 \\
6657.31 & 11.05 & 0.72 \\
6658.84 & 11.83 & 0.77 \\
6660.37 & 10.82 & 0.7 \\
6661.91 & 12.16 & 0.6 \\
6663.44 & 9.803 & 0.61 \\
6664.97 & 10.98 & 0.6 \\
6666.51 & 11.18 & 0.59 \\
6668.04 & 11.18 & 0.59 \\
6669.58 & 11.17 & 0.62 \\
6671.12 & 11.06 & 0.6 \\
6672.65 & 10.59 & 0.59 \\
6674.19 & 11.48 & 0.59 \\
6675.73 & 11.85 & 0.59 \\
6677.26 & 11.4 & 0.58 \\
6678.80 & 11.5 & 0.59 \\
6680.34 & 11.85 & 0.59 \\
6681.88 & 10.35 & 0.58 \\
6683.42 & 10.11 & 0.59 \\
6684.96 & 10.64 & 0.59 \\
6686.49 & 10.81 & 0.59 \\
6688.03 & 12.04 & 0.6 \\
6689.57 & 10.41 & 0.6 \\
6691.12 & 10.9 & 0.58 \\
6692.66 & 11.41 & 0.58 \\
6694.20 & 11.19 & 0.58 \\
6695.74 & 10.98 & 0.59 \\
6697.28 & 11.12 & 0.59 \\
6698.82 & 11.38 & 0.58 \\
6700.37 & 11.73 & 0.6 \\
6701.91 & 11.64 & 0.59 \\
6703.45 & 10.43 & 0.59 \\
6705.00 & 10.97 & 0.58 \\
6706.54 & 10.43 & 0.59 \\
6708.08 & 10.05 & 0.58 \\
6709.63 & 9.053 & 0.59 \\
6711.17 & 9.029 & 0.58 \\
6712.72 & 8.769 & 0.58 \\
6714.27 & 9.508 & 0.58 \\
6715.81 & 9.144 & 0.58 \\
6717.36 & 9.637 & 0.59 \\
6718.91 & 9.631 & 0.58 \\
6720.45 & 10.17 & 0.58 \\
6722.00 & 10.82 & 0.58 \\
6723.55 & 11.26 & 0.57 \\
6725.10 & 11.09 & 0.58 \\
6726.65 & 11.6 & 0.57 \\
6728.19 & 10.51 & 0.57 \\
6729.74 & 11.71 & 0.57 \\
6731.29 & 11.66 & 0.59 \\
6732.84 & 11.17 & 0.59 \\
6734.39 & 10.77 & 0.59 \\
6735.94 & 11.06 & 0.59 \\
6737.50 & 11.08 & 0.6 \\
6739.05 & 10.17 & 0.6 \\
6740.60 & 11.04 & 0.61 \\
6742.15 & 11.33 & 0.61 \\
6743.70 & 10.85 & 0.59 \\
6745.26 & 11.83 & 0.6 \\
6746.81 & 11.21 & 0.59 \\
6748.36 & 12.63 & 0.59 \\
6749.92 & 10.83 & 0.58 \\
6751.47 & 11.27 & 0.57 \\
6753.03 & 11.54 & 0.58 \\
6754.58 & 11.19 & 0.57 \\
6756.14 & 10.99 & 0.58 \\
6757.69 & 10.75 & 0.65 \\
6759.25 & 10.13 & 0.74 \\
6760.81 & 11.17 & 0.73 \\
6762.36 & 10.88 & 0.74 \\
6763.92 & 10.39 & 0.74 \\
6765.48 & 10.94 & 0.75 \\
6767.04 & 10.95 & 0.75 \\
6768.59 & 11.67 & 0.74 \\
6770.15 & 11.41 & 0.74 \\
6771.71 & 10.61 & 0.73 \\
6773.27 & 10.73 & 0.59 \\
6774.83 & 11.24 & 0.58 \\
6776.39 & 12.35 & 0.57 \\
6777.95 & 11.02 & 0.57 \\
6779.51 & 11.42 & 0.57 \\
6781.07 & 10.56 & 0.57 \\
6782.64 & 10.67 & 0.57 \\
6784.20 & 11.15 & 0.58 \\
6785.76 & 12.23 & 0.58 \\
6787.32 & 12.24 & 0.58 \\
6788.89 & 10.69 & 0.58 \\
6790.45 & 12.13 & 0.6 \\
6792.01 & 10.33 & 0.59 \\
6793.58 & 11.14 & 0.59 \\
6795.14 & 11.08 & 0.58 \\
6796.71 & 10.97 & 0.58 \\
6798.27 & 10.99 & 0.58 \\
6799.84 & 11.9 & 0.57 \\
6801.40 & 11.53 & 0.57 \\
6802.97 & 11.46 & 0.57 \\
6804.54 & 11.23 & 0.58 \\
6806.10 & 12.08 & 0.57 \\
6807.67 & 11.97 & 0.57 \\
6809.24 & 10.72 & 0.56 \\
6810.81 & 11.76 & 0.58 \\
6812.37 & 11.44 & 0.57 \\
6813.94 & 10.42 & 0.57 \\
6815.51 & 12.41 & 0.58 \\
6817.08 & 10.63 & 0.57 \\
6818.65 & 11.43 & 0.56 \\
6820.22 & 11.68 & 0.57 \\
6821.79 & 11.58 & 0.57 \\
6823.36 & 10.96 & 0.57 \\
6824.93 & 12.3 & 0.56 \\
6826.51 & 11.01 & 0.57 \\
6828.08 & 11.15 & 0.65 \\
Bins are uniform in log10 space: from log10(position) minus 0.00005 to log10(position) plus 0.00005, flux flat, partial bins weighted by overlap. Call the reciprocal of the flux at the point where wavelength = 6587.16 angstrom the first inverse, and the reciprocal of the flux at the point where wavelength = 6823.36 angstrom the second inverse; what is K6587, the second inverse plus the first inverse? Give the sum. 0.175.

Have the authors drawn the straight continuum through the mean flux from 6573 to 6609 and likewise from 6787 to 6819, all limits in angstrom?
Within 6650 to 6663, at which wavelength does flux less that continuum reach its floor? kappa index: 6660.37 angstrom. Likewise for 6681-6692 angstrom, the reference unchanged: 6683.42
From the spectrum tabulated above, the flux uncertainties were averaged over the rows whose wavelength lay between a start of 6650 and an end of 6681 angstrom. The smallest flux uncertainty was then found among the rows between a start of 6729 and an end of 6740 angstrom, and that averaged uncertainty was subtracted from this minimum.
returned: -0.049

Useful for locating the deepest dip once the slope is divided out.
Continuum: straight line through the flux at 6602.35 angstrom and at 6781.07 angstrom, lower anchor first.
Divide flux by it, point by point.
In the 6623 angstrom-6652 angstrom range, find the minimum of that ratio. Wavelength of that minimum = 6635.88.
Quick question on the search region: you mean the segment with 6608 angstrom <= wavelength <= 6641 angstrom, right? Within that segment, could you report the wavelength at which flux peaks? 6632.82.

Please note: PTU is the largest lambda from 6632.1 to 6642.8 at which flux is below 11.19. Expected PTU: 6640.47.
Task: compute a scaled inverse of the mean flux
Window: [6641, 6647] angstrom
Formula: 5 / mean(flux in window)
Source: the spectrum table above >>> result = 0.417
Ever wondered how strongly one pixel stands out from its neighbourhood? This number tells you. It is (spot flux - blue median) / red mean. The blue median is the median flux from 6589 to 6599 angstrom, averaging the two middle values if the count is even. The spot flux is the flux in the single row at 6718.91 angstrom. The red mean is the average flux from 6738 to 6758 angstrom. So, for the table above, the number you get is -0.120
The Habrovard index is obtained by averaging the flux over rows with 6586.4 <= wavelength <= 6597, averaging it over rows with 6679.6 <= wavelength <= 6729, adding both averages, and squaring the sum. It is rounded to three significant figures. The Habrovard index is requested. 475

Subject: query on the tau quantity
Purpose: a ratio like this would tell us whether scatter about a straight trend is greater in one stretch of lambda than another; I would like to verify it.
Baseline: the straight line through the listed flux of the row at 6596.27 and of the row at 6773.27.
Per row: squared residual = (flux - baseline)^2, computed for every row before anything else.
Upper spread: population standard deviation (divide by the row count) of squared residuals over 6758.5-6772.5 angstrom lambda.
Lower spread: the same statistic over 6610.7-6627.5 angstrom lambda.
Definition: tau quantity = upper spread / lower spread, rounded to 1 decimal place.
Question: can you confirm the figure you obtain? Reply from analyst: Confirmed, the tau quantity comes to 0.5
